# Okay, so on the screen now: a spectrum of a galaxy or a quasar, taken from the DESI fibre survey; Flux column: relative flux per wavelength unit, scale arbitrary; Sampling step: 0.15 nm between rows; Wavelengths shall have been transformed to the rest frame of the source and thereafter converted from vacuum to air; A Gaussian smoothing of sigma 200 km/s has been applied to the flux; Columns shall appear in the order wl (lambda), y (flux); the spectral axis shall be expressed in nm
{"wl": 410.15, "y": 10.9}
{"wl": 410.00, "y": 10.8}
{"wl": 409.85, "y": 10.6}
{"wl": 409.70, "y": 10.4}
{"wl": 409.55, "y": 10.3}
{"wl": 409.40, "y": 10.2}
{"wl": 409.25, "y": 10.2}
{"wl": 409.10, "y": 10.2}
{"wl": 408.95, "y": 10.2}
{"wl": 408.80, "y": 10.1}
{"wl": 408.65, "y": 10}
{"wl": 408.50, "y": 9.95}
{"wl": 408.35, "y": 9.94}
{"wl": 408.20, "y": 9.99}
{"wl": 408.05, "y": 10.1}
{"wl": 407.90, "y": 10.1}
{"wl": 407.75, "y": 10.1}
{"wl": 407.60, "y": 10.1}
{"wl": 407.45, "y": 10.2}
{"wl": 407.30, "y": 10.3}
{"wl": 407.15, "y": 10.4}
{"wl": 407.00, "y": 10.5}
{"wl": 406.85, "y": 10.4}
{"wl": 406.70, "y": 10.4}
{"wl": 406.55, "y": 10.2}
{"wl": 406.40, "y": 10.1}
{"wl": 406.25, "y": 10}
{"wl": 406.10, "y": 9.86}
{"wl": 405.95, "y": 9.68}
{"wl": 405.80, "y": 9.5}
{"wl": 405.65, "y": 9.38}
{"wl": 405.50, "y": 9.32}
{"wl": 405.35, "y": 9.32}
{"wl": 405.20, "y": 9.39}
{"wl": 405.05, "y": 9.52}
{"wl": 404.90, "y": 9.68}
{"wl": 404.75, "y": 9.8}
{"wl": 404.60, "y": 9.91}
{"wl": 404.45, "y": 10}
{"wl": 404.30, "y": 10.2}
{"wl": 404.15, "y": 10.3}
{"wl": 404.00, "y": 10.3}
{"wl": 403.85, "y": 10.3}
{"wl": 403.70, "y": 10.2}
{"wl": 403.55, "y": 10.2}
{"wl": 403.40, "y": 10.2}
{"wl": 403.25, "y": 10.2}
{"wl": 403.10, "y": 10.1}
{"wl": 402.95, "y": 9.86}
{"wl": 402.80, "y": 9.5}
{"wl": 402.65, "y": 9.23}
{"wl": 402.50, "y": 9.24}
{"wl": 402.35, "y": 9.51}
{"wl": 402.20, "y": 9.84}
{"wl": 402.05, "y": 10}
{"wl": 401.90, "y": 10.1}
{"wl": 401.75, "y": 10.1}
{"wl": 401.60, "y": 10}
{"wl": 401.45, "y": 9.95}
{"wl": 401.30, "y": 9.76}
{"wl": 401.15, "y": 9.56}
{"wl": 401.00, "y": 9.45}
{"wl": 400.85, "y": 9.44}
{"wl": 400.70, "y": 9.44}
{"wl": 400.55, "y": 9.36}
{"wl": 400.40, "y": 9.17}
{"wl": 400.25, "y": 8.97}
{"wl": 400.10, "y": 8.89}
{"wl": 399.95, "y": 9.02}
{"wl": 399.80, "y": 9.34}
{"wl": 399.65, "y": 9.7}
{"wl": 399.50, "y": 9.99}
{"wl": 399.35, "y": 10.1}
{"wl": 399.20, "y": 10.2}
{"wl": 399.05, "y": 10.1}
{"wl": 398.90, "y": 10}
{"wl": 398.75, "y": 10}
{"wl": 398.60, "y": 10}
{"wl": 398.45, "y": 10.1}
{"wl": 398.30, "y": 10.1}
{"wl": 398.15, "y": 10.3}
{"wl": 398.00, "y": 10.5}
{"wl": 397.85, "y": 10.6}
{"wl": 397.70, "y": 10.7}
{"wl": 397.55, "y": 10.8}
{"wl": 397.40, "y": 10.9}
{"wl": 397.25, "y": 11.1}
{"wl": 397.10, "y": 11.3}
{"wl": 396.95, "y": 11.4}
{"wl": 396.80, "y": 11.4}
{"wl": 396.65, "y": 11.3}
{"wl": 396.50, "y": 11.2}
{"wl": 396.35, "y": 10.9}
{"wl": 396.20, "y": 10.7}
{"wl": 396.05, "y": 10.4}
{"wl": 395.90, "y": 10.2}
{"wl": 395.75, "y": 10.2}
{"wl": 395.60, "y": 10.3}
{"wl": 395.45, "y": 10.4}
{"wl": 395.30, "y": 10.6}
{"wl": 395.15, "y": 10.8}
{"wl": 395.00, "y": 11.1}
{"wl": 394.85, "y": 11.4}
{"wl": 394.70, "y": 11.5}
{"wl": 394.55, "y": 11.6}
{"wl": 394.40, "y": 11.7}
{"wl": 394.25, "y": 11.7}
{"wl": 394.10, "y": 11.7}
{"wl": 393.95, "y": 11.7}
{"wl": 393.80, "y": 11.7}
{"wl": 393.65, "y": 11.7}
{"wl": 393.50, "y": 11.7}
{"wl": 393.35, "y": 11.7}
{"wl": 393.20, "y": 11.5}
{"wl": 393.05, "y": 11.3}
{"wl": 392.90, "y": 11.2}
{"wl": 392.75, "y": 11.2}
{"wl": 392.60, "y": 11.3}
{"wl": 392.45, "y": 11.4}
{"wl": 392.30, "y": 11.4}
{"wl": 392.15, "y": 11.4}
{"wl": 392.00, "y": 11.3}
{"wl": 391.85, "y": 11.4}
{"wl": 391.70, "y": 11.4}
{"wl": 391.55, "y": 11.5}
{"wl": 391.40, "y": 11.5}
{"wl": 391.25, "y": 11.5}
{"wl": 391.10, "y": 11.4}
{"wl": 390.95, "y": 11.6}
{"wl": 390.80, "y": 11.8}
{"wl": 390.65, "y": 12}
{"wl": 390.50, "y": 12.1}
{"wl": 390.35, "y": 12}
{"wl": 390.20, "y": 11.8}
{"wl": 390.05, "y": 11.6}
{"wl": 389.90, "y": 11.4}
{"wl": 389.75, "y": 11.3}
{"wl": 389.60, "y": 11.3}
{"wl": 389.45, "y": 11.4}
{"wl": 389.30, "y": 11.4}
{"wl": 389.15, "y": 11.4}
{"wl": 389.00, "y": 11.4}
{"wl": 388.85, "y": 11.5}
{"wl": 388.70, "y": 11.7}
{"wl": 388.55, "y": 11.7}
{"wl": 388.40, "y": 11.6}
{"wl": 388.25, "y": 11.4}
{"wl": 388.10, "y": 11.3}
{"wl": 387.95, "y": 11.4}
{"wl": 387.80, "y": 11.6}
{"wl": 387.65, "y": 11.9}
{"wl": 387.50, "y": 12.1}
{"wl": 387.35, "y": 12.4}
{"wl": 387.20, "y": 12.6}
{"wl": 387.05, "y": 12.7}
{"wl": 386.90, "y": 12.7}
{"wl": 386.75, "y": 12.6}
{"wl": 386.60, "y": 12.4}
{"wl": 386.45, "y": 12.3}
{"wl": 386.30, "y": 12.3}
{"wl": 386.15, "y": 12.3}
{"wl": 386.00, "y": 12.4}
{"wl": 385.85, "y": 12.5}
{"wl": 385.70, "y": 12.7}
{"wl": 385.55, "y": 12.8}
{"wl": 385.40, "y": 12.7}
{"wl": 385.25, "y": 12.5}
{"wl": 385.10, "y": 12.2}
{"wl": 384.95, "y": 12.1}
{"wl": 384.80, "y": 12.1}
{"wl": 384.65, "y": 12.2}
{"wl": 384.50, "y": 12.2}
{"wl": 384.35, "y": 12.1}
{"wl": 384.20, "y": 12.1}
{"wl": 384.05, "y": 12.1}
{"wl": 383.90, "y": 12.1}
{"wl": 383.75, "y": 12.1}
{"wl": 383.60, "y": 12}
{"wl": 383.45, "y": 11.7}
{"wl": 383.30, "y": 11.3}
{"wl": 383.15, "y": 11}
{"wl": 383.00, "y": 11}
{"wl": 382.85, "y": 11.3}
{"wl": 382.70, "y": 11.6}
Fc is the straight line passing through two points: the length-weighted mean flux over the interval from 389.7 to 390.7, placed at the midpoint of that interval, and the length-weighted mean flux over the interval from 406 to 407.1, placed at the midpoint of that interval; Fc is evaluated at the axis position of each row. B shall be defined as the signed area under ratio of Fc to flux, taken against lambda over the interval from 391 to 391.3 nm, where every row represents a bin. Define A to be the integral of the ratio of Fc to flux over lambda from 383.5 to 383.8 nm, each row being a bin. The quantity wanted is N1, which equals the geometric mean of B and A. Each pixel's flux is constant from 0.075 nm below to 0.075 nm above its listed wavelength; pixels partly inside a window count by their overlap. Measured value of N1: 0.307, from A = 0.309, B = 0.305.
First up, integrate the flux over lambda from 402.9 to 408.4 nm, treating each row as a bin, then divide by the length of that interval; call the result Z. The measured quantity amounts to 10.0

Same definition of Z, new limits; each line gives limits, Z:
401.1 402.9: 9.7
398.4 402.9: 9.7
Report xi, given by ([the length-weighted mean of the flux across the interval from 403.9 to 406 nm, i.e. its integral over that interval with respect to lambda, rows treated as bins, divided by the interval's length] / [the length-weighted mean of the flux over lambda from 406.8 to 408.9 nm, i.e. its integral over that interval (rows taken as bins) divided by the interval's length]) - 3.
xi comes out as -2.04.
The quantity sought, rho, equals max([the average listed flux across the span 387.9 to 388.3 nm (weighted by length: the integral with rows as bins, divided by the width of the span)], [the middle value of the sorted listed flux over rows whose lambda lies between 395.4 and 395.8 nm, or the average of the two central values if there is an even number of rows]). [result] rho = 11.4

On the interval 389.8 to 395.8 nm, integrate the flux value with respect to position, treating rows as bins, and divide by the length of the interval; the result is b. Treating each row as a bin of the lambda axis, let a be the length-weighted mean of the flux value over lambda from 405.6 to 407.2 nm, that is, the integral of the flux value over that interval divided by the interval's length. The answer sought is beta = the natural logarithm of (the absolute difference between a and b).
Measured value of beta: 0.32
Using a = 10.0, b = 11.4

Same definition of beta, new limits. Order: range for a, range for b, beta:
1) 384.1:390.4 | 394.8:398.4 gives 0.21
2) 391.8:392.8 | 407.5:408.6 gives 0.26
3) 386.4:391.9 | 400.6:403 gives 0.73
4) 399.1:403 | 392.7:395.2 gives 0.63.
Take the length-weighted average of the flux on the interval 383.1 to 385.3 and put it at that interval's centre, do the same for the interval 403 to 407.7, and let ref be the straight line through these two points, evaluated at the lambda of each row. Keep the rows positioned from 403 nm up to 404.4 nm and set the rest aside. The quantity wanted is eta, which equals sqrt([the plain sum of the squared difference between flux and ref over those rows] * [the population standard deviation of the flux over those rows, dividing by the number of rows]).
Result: 0.09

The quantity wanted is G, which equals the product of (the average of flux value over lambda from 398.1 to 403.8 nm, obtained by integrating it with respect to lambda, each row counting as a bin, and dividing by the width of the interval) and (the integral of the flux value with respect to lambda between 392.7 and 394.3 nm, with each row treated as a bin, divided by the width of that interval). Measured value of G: 113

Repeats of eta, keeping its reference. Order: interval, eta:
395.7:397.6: 1.06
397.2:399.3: 0.95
